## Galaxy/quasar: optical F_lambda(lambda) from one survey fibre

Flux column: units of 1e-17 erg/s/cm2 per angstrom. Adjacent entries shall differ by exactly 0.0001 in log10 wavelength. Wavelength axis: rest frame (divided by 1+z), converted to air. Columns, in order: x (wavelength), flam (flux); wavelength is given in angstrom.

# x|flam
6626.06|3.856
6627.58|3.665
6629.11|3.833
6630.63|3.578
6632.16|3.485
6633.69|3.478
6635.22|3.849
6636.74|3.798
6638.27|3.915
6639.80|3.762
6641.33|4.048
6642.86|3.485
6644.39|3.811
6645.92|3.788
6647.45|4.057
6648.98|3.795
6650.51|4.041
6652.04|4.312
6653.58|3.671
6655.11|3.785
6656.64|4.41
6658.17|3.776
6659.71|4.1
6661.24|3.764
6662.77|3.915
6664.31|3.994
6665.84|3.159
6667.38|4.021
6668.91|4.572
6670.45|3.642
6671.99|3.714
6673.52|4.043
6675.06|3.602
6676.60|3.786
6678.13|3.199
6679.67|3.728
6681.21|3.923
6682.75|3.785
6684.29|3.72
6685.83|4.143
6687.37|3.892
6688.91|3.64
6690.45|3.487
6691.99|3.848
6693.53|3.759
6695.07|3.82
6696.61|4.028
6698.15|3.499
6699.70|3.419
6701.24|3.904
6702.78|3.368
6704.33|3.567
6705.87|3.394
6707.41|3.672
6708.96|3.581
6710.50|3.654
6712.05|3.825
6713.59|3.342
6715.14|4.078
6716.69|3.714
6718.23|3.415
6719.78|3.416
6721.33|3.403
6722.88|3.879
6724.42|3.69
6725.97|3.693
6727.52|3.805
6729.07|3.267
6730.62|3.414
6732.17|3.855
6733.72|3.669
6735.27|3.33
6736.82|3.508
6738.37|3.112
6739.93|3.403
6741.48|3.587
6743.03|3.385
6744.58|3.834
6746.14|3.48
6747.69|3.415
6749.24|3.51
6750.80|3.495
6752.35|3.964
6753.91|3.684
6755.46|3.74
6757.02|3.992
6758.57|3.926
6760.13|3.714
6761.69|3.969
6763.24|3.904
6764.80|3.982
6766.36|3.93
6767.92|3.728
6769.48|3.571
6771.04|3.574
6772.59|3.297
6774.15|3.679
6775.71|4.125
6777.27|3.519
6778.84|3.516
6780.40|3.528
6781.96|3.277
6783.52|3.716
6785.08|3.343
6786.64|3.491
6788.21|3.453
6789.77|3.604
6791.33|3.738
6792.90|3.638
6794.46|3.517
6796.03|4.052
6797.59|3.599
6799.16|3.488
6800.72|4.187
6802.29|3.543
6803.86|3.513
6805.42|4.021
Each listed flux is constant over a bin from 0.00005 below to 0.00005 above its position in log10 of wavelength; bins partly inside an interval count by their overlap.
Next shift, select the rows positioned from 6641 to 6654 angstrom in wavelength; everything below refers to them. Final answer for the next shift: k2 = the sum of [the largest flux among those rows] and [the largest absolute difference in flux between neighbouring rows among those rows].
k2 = 5.0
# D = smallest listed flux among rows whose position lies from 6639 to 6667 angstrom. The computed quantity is 3.159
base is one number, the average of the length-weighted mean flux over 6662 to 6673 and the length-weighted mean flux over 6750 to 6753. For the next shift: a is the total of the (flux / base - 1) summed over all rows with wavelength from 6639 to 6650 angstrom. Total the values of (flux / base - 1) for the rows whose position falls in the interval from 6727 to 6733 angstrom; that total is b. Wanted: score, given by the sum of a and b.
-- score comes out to -0.16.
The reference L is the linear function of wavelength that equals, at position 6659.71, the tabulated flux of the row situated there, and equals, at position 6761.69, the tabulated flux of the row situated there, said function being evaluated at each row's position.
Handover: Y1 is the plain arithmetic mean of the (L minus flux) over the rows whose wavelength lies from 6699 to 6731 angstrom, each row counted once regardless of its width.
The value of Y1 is 0.43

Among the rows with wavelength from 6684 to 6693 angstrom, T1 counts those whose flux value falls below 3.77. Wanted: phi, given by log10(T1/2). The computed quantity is 0.18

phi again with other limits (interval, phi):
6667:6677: 0.18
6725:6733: 0.18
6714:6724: 0.30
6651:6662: 0.00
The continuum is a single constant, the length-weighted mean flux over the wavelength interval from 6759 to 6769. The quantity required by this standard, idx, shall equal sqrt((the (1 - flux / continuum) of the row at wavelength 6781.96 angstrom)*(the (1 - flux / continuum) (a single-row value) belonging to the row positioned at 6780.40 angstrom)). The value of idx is 0.114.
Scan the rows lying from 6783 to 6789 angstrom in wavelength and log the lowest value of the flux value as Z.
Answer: 3.343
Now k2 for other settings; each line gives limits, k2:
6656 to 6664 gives 5.0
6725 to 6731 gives 4.3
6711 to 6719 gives 4.8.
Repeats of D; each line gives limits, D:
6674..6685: 3.199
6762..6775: 3.297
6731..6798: 3.112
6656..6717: 3.159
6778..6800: 3.277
